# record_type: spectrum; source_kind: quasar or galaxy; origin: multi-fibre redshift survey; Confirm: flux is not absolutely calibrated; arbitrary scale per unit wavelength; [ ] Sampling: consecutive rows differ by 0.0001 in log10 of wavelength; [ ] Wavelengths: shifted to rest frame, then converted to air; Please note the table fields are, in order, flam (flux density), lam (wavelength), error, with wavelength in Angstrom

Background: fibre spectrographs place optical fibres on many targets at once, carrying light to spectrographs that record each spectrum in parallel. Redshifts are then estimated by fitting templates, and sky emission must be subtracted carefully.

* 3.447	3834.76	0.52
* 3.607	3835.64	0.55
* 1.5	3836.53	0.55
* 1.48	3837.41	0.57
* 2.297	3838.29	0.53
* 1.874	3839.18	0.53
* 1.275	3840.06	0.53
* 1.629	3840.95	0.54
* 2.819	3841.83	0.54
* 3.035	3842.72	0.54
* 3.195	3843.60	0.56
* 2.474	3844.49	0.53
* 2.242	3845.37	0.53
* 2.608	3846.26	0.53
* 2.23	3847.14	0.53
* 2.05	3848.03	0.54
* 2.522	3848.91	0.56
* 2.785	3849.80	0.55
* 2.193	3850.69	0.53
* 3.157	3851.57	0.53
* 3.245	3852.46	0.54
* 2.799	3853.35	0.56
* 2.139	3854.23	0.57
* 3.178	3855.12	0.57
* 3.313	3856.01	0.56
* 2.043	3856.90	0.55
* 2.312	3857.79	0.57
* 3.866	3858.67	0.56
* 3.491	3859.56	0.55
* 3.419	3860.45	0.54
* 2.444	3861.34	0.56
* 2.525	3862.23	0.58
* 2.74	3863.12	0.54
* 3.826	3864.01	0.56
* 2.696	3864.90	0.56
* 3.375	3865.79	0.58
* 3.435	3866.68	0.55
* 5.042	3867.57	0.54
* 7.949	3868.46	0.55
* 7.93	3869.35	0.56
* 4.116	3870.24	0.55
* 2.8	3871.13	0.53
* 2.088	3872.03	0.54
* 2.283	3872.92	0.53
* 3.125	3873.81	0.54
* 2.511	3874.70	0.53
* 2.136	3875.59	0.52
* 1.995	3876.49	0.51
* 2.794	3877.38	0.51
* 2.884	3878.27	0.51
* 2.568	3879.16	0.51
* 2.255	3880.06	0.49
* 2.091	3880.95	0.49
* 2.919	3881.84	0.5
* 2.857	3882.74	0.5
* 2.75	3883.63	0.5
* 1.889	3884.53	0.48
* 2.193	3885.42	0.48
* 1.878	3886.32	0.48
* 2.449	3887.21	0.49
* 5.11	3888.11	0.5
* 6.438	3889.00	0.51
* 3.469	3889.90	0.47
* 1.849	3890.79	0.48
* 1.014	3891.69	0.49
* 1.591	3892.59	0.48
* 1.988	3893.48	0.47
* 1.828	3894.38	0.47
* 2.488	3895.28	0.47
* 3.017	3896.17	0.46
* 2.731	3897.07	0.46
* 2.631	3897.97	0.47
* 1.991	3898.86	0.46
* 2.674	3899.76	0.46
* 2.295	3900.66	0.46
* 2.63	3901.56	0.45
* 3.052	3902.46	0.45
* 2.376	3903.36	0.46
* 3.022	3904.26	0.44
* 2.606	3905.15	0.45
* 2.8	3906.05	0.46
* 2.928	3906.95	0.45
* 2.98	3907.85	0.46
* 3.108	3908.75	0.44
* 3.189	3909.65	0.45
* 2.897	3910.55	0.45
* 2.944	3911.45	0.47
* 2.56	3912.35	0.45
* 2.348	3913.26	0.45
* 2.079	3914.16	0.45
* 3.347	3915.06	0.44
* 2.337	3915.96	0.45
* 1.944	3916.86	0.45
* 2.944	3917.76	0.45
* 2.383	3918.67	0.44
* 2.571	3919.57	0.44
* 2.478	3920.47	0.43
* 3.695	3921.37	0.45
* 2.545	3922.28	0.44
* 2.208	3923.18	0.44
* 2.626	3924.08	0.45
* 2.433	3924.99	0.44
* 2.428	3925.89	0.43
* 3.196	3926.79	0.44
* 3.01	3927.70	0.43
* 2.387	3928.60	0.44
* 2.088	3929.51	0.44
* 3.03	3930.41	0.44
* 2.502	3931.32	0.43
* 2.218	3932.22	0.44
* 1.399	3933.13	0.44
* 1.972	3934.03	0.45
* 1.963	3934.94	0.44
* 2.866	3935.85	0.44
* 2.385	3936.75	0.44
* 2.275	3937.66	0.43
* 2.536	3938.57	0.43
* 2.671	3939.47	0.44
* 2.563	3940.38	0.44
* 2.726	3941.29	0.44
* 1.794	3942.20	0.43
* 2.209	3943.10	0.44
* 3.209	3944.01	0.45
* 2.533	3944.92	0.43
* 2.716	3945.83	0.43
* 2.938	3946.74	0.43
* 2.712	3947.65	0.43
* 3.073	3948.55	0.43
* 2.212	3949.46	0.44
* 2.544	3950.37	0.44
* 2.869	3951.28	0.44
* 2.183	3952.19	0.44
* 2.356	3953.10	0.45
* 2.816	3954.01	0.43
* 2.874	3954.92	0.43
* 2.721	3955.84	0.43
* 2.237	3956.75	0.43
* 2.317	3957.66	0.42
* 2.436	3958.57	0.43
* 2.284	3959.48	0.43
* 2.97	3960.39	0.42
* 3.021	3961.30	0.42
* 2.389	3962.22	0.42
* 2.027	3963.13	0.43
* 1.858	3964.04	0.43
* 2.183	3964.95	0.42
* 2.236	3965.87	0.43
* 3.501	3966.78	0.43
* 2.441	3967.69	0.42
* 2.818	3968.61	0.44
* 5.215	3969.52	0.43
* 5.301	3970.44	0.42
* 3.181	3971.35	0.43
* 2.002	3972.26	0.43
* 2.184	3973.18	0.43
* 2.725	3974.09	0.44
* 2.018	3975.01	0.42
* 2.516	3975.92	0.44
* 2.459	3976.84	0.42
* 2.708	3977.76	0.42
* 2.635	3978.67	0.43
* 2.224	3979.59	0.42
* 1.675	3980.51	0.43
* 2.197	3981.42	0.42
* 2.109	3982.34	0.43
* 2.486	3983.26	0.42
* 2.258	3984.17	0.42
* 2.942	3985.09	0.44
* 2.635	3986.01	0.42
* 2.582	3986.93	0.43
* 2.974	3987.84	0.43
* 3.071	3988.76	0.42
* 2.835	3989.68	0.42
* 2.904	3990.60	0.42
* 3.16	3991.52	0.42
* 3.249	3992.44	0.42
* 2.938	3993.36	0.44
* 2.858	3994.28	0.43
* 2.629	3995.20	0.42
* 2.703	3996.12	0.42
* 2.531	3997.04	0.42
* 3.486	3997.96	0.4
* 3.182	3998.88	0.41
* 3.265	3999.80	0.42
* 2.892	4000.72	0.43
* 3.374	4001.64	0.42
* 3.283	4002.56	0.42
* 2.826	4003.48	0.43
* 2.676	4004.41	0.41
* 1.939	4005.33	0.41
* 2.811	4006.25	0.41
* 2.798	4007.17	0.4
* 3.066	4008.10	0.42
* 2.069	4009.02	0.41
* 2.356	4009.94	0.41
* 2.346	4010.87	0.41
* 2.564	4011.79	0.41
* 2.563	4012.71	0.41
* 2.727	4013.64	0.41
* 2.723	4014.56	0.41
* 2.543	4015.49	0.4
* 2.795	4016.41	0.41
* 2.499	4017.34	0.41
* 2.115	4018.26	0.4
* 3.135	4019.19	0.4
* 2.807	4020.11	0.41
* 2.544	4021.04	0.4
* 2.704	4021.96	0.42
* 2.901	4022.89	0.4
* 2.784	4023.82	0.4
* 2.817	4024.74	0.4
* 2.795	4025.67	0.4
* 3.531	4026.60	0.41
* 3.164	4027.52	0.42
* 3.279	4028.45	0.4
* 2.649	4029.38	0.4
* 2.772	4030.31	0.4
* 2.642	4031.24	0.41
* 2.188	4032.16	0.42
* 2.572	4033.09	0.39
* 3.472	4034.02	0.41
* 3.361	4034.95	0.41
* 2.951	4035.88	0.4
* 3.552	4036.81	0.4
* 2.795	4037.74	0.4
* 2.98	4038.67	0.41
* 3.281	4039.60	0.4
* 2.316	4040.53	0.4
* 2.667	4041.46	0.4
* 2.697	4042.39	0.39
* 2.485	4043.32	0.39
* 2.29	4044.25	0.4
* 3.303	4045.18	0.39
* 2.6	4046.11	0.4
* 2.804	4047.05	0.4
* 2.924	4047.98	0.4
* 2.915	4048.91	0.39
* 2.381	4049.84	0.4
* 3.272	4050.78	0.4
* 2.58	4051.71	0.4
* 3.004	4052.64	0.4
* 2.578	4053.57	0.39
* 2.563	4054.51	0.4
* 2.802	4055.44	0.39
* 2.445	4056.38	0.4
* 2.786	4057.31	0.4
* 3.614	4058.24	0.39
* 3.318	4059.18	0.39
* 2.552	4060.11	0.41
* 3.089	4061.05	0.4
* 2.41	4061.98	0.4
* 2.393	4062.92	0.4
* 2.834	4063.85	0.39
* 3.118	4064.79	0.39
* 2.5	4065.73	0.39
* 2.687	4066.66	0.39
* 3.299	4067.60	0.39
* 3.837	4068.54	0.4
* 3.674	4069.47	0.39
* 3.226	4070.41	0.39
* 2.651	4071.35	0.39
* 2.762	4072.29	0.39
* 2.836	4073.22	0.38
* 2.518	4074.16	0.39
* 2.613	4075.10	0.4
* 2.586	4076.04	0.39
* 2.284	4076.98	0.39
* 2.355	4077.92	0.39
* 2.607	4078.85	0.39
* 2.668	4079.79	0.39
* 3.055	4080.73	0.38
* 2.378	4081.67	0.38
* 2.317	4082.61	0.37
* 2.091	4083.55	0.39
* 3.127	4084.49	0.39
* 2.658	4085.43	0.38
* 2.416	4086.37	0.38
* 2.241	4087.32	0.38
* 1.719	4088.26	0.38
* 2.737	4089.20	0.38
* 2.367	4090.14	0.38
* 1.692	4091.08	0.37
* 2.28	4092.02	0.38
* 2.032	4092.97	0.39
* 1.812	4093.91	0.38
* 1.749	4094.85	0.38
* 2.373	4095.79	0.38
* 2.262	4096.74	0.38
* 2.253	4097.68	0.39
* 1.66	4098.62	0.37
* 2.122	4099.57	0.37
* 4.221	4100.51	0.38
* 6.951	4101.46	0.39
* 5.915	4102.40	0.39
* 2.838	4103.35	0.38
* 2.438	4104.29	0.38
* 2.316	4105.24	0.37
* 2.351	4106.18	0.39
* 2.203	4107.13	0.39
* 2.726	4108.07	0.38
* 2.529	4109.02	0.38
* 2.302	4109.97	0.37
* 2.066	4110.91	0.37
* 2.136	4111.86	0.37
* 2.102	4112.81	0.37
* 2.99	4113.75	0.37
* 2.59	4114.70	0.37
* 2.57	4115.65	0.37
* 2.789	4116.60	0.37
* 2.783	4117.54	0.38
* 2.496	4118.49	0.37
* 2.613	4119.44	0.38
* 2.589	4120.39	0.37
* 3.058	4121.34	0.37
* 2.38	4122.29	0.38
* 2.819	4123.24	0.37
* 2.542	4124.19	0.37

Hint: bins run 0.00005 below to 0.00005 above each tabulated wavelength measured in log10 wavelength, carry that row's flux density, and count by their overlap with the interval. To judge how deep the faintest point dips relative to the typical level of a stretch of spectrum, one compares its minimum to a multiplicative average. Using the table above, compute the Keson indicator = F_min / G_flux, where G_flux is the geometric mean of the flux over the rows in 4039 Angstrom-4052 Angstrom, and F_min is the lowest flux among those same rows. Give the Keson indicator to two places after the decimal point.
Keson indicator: 0.84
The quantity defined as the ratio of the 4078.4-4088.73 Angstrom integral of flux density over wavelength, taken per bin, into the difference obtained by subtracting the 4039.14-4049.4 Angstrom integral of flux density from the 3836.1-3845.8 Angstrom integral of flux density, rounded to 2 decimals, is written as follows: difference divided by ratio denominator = -0.28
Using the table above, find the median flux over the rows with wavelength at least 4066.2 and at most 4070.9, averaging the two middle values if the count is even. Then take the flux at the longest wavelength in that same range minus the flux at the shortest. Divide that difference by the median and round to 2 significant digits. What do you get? 0.16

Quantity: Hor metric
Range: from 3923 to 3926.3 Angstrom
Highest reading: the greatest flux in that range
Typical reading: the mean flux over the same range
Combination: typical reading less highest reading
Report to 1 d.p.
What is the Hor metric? -0.2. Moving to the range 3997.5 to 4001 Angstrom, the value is -0.3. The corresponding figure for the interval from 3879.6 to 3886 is -0.5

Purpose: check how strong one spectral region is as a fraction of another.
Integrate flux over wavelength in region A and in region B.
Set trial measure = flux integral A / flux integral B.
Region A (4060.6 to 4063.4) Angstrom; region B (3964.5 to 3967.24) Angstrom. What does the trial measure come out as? 1.02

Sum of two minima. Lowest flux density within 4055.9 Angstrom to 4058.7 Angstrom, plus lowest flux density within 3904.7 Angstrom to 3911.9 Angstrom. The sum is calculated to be 5.1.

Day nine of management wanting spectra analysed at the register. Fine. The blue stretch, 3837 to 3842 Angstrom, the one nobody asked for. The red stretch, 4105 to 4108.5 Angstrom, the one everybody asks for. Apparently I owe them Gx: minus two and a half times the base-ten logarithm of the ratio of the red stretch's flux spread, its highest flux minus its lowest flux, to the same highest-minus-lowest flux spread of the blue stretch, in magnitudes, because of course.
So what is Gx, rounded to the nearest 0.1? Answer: 1.2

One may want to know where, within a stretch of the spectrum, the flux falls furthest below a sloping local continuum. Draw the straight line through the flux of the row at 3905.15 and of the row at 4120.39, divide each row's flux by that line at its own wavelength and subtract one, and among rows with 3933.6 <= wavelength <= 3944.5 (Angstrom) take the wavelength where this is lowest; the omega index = 3942.20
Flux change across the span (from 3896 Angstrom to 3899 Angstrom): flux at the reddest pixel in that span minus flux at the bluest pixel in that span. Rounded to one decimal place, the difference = -1.0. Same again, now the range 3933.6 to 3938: 0.3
